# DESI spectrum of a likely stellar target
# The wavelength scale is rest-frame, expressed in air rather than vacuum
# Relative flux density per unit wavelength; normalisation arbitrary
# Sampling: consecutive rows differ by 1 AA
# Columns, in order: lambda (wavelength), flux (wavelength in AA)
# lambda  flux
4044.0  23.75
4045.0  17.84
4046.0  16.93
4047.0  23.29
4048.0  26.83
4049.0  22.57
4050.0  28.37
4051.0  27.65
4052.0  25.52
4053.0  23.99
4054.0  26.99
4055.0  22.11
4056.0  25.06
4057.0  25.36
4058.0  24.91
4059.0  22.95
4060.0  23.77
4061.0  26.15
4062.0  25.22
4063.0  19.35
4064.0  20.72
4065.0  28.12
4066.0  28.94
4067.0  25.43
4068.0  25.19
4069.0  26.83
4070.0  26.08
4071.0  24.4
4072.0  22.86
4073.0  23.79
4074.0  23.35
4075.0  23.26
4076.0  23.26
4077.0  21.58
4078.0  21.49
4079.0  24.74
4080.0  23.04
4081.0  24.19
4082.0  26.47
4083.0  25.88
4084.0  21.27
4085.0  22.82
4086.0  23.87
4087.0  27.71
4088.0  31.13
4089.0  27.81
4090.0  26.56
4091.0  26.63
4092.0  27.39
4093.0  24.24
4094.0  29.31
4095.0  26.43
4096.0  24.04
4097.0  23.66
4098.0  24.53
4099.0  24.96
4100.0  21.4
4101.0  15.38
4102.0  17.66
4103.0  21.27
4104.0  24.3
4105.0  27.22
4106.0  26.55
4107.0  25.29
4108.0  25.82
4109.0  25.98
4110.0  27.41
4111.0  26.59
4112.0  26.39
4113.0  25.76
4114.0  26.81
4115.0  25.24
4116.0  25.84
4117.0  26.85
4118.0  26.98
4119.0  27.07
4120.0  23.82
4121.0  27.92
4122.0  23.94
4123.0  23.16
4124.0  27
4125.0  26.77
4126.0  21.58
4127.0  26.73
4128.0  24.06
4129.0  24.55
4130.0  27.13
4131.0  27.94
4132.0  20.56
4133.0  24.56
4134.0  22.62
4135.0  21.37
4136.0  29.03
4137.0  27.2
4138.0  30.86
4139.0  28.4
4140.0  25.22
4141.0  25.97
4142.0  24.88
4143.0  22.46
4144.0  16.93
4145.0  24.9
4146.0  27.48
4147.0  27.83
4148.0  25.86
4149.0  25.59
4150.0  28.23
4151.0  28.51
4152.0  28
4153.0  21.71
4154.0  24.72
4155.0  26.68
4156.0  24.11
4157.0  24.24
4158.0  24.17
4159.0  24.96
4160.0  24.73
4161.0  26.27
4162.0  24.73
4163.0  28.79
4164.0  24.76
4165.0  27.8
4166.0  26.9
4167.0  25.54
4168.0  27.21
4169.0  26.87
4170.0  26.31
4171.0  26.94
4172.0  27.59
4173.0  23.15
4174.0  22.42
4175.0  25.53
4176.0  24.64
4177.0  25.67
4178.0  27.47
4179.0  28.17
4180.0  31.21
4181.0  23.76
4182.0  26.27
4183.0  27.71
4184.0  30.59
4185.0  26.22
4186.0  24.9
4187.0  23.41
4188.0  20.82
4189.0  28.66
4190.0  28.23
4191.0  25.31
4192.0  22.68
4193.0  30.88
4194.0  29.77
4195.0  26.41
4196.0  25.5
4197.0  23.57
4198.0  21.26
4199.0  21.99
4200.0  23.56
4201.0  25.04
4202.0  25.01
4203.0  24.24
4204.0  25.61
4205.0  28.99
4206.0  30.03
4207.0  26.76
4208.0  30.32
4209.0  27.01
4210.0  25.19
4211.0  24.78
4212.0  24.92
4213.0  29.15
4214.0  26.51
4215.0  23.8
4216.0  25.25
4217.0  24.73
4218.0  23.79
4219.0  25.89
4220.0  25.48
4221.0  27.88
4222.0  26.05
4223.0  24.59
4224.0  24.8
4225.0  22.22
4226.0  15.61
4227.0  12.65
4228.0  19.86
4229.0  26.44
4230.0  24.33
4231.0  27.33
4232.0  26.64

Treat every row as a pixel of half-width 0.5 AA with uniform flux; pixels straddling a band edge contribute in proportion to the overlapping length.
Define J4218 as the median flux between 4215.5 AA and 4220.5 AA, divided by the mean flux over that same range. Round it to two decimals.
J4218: 1.01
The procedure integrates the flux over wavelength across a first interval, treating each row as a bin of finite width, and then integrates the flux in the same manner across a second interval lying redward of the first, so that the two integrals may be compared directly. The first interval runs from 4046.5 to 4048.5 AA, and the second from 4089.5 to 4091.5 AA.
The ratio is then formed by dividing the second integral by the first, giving 1.06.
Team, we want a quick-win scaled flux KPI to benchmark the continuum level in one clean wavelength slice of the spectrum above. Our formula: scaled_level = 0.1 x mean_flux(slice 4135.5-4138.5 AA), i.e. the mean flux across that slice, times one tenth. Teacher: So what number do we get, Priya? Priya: 2.90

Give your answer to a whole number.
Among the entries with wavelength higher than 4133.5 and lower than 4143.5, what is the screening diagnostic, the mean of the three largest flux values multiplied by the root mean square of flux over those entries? 764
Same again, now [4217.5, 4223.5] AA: 682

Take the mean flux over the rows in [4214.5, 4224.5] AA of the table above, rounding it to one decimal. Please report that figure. 25.2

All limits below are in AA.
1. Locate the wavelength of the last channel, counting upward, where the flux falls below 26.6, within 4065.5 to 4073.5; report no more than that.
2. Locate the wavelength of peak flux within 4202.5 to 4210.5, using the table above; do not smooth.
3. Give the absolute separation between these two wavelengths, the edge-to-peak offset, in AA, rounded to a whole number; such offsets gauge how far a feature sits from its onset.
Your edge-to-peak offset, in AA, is 135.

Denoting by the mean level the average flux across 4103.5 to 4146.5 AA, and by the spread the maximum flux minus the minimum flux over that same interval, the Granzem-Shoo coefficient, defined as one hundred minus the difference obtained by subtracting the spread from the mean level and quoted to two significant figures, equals 88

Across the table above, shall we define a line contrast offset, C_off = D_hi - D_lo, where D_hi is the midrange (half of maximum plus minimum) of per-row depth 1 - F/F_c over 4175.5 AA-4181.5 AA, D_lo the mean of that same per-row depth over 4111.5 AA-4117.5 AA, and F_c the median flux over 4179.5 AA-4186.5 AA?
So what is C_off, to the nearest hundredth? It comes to -0.05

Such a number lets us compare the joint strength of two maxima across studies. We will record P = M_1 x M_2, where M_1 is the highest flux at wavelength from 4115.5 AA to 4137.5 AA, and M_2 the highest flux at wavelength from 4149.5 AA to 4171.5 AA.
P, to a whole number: 836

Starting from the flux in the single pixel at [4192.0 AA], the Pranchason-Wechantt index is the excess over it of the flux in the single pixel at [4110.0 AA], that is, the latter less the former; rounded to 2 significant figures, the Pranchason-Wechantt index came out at 4.7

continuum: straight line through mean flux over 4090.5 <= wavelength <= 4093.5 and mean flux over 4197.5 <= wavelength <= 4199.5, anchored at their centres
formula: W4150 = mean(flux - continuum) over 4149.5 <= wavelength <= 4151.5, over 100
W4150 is 0.047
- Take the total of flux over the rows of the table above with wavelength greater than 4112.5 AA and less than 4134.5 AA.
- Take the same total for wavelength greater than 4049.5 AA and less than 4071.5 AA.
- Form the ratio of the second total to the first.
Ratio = 0.99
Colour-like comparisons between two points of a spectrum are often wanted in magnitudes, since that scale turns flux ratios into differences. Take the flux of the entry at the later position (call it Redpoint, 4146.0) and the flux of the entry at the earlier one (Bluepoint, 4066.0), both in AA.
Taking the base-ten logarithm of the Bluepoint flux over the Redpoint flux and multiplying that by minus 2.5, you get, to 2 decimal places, -0.06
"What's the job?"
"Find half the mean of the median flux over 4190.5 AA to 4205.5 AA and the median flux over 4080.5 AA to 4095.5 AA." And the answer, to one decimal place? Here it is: 12.9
